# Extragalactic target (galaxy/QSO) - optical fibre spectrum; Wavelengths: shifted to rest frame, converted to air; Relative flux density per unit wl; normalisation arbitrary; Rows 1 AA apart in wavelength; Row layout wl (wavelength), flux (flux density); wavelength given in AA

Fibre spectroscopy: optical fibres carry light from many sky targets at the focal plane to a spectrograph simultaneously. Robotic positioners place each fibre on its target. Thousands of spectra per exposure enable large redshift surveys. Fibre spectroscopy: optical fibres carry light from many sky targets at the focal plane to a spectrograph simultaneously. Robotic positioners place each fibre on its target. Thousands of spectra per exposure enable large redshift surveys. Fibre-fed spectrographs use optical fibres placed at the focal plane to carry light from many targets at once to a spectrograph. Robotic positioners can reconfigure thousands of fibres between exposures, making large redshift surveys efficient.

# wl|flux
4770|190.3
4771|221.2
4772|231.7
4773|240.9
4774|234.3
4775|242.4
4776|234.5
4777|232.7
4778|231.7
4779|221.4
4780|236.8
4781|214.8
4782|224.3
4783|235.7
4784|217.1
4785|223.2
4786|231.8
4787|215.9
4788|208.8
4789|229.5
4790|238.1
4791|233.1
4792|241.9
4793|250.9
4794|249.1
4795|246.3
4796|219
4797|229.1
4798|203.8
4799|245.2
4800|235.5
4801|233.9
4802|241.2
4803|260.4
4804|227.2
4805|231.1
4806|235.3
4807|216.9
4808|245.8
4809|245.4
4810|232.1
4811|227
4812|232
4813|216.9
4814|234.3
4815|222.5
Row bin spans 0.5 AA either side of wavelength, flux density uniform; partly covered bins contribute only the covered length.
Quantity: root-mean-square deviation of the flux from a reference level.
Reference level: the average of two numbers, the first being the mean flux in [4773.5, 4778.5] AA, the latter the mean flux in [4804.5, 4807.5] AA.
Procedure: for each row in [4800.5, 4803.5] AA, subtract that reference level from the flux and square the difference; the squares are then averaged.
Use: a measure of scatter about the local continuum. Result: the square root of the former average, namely 18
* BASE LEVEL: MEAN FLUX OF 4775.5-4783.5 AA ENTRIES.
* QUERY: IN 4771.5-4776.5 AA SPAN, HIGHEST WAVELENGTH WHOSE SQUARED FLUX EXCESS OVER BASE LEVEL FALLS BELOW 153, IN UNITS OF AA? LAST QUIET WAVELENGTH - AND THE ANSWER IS 4776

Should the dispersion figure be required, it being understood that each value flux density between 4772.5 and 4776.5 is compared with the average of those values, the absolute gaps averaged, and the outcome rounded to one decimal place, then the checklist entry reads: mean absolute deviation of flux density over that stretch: 3.6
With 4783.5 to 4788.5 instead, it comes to 6.5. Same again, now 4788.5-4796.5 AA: 8.6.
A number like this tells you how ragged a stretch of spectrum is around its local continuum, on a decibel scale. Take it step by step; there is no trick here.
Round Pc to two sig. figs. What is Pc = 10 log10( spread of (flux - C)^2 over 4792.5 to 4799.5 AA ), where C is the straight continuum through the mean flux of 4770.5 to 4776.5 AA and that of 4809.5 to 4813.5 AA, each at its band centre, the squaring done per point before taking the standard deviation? 23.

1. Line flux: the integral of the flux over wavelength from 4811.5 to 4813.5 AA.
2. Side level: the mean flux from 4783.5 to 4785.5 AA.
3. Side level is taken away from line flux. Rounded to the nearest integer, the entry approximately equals 229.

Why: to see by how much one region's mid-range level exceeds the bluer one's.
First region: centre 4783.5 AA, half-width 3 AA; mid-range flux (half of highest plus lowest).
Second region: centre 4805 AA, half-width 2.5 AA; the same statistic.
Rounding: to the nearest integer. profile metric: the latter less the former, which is 13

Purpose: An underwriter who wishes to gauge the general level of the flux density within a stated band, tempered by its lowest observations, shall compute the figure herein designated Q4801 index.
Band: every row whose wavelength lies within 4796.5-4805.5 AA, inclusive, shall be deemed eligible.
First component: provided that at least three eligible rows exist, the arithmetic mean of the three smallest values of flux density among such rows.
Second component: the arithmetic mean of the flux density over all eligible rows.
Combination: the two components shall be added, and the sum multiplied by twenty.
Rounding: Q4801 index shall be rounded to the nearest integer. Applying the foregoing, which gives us 9084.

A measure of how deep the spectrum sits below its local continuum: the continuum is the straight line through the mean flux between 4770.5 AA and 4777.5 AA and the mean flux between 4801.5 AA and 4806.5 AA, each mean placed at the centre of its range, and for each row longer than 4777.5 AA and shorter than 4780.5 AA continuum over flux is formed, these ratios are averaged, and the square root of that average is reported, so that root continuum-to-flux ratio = 1.01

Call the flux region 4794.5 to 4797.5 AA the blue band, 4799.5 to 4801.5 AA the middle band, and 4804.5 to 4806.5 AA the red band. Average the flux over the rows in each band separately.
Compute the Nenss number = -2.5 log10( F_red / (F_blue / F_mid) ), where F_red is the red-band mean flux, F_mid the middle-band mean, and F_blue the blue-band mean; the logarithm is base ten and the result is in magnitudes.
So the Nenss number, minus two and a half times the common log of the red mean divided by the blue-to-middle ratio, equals -5.93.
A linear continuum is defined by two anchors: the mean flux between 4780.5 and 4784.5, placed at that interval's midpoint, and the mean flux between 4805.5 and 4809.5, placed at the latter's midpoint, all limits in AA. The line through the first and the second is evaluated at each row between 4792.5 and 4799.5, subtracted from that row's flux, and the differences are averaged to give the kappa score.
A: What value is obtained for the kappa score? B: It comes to 5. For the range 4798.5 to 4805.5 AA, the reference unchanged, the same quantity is 6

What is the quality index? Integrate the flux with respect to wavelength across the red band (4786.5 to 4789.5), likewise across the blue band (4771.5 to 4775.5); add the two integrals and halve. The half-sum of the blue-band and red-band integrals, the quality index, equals 802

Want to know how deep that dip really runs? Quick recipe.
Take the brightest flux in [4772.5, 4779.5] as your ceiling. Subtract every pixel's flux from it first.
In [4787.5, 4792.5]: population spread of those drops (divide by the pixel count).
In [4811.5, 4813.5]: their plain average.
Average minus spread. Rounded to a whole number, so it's 6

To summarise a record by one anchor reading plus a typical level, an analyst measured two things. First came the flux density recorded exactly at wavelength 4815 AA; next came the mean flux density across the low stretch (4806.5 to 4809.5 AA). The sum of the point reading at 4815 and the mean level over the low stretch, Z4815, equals 459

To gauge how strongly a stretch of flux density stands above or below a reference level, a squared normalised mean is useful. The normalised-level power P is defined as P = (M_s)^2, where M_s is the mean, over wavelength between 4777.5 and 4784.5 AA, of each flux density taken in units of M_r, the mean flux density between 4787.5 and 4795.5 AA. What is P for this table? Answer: 0.91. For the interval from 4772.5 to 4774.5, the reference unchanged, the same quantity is 1.00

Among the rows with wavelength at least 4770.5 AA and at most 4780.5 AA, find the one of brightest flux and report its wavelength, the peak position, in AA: 4775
